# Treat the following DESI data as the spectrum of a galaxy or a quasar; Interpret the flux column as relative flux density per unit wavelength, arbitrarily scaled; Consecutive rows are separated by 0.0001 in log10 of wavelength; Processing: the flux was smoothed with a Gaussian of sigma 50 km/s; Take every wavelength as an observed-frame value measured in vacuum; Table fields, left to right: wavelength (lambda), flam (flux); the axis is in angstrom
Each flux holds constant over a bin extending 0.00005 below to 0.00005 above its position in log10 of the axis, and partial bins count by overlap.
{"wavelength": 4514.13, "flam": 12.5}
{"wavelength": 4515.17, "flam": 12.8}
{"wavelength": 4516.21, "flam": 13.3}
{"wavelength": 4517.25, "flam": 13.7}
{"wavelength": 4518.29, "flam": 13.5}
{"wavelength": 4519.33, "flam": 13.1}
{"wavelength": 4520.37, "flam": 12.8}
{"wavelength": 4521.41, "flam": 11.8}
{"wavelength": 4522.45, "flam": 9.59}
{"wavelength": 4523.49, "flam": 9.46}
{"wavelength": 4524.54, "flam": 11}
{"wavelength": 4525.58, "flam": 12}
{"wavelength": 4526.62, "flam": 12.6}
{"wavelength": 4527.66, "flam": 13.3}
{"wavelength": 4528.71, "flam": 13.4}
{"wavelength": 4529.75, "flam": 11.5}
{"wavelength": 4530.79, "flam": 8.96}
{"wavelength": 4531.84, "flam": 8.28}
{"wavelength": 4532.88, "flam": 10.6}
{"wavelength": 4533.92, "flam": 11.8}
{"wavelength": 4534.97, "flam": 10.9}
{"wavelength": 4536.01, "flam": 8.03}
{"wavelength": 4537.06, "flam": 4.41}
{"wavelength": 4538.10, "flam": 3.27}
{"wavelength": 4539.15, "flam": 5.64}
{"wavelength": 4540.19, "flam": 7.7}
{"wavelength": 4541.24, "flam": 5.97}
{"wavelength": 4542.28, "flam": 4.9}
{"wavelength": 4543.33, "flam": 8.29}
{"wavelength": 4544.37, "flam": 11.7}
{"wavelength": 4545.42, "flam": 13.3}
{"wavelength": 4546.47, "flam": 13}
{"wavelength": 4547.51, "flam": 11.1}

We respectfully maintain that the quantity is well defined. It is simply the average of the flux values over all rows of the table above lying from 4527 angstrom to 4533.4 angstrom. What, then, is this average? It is 11.0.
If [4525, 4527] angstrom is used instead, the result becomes 12.3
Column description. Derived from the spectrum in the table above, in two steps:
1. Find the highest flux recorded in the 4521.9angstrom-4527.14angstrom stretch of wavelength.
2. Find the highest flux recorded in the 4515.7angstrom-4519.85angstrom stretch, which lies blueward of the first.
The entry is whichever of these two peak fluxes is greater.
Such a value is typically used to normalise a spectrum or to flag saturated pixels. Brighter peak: 13.7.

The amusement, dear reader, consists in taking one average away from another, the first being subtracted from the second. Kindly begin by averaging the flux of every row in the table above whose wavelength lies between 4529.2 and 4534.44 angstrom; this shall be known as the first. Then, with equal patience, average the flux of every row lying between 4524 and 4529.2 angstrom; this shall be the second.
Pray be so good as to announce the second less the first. 2.2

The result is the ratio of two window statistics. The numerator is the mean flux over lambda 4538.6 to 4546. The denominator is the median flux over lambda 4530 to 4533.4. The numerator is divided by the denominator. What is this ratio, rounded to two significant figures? 0.92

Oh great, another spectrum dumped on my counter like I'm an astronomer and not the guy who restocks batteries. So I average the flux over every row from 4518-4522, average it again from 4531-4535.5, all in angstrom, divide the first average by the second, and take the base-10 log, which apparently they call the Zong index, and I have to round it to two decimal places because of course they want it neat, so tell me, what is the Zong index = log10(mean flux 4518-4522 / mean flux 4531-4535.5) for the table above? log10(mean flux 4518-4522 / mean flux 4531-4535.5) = 0.09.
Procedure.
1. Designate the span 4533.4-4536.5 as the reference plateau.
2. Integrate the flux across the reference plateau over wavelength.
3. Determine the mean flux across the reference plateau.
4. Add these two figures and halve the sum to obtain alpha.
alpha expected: 21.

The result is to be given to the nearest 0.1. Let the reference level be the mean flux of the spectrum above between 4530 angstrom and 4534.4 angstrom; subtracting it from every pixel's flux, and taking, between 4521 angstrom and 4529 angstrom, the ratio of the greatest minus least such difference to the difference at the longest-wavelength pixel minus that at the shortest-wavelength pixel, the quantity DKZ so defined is 2.5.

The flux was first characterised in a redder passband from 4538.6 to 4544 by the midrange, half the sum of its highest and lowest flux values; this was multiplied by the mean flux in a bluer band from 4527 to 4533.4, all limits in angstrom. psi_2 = 73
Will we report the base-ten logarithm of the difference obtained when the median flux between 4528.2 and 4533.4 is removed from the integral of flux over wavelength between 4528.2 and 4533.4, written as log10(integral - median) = 1.65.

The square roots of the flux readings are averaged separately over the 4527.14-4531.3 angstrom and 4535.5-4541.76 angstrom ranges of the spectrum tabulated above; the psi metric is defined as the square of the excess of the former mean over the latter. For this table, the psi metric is 1.07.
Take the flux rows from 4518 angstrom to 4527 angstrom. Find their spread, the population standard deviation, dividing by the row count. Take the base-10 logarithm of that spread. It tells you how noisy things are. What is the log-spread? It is 0.141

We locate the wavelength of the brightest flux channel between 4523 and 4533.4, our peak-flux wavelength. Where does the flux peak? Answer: 4528.71 angstrom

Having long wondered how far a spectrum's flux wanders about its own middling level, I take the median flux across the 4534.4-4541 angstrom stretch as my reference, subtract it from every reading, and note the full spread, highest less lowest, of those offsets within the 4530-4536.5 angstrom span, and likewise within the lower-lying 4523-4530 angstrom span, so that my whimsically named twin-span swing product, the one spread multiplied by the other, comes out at 15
